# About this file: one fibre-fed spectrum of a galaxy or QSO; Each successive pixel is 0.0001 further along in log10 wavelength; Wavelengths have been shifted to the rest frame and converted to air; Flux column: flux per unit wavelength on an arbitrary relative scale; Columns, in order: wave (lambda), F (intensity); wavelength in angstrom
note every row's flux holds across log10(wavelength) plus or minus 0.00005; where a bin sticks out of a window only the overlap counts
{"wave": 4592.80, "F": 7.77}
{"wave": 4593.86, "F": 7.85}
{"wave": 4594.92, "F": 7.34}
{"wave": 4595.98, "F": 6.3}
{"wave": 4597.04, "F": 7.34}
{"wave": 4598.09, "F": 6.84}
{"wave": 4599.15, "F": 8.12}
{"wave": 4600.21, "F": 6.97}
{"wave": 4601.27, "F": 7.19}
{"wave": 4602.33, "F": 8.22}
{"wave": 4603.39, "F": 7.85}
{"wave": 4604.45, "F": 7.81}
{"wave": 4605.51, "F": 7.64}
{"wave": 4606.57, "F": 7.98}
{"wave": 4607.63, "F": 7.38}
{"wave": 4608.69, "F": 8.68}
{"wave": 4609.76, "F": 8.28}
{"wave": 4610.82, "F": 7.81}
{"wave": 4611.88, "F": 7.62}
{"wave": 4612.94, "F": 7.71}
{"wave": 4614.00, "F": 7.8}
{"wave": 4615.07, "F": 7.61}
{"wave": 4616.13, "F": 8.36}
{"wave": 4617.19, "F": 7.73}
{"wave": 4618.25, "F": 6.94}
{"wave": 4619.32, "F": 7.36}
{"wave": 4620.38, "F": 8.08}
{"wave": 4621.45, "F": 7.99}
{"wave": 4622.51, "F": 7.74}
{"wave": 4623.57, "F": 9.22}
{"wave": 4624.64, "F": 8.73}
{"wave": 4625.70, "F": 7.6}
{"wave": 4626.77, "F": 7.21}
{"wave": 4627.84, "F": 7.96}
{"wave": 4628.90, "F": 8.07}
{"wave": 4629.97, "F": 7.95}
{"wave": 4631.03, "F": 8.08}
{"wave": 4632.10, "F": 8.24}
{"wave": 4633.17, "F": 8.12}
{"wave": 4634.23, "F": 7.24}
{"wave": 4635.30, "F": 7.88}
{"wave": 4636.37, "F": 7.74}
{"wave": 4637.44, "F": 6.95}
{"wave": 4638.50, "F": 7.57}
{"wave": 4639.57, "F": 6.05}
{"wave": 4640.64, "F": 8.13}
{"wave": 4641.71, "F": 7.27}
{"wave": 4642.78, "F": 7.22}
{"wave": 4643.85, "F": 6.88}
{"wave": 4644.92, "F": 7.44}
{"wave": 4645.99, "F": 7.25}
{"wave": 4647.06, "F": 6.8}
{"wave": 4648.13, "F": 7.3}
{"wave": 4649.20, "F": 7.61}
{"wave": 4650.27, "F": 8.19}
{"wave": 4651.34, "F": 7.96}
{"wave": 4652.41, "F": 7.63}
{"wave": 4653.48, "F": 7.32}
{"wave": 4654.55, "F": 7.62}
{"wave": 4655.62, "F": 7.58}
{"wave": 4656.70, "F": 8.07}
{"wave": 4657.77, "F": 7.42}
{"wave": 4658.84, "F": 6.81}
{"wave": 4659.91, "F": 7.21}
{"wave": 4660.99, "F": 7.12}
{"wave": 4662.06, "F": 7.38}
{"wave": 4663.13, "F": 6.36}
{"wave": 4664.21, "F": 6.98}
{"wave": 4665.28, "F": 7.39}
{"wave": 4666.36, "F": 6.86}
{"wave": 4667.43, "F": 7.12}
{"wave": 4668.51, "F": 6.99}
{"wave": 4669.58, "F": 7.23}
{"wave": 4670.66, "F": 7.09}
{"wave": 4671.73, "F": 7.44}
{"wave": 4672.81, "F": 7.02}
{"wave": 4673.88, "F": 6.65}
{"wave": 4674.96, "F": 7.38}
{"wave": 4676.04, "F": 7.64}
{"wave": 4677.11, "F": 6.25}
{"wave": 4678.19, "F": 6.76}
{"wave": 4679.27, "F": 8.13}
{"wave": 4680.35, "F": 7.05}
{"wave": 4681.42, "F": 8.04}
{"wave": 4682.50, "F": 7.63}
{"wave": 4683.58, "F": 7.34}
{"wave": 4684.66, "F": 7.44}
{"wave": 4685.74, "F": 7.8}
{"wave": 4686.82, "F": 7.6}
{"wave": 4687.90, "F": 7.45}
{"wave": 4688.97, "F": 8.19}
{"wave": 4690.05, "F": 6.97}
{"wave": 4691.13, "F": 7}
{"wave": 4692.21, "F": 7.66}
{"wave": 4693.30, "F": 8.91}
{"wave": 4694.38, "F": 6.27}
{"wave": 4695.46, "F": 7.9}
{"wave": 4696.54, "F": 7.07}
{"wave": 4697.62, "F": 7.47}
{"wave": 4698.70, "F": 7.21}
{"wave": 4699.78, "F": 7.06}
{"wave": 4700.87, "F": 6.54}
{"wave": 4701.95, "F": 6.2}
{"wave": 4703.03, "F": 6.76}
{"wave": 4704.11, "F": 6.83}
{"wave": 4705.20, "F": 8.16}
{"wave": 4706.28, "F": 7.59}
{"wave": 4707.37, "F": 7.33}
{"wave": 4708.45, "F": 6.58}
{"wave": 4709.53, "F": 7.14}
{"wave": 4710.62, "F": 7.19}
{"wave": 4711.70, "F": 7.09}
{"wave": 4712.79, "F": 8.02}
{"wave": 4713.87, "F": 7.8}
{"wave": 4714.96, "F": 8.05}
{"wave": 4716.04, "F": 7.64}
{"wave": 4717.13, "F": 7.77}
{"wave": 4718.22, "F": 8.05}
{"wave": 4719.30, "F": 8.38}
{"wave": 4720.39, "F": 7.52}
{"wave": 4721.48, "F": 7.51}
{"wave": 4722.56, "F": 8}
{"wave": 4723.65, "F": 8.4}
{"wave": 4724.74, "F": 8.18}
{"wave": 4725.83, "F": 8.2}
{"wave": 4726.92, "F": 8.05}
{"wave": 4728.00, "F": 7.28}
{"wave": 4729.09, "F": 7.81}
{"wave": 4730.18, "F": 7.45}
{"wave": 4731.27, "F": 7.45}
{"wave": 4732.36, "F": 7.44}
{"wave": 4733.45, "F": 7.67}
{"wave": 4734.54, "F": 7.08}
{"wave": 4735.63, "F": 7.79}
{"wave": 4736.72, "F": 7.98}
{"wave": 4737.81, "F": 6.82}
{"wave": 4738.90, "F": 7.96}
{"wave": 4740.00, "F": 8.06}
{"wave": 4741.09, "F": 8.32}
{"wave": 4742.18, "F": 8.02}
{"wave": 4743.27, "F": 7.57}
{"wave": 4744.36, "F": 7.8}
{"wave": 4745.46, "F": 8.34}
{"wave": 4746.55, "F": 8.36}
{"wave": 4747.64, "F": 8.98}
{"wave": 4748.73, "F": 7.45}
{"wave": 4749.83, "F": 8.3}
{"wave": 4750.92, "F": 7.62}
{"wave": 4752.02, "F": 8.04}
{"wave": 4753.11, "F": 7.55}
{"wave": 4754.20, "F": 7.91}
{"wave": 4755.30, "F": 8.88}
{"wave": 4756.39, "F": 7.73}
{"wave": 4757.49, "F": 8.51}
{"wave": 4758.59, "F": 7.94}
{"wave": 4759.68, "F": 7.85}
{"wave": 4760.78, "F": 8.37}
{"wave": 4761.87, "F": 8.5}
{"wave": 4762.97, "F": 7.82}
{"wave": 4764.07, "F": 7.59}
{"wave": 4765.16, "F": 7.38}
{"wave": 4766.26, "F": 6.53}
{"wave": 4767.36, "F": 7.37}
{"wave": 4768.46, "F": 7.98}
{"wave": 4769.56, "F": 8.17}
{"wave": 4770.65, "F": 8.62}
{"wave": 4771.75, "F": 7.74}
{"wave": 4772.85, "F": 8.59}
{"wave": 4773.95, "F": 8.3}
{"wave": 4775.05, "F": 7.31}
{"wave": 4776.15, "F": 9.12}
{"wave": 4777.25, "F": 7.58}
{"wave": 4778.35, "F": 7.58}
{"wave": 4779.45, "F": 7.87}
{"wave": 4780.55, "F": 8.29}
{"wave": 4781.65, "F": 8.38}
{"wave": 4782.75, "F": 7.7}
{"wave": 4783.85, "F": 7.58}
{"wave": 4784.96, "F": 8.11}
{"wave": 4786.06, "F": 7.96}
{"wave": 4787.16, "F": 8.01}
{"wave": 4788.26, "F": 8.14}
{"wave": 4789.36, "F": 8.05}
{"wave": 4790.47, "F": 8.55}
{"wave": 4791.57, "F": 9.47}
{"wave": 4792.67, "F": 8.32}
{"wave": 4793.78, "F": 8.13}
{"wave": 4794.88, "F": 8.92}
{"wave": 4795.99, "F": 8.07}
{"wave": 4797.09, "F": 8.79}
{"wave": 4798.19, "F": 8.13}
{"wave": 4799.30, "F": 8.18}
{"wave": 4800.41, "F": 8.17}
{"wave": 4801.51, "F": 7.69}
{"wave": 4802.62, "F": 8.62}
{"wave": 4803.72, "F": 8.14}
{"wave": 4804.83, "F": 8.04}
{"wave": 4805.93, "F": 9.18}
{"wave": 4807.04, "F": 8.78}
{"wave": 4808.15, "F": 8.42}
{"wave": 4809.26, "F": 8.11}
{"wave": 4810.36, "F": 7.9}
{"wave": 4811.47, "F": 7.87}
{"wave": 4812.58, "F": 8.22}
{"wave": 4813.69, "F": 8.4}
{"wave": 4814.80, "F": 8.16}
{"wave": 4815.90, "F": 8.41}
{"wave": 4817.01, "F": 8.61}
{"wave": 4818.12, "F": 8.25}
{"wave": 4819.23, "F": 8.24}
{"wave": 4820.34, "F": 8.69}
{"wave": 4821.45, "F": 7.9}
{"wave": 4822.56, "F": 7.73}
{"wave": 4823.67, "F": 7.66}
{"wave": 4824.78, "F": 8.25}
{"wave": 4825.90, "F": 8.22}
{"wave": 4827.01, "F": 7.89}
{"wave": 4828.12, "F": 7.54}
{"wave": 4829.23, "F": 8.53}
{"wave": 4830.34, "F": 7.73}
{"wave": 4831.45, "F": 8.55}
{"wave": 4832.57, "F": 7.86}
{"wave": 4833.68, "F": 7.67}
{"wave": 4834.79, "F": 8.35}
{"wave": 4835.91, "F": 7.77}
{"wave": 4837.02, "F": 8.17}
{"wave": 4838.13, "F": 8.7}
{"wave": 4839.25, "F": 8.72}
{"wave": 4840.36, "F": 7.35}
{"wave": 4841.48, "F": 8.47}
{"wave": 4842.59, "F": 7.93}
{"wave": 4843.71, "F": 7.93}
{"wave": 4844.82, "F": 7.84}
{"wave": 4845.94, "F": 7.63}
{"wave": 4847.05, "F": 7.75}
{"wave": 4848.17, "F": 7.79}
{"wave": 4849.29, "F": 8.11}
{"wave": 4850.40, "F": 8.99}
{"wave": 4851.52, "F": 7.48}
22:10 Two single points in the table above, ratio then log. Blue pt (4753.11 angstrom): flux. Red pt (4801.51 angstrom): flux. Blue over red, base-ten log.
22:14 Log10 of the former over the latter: -0.01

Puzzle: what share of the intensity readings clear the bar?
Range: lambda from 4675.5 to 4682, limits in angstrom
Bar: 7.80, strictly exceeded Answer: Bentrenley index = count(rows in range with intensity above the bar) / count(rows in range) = 0.3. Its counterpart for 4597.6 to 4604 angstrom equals 0.5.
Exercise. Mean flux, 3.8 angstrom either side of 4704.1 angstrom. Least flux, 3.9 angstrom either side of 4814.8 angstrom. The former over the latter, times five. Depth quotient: 4.48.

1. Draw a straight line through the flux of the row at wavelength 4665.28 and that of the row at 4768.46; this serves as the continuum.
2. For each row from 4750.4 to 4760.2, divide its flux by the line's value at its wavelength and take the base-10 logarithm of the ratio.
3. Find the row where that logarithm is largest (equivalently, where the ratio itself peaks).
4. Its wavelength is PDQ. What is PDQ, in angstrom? 4755.30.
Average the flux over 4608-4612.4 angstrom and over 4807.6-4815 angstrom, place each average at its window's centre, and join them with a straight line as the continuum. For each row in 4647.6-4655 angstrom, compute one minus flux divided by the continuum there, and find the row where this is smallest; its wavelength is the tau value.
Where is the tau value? 4650.27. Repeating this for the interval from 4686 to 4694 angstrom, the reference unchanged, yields 4693.30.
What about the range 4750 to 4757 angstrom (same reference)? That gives 4755.30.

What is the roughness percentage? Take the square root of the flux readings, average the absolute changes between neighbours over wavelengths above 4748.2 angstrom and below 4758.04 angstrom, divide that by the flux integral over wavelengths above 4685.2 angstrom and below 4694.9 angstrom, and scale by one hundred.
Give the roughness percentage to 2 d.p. 0.17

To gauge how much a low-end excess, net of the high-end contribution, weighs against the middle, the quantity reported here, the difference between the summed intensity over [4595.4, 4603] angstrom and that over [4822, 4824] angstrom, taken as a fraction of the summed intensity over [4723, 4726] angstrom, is 1.4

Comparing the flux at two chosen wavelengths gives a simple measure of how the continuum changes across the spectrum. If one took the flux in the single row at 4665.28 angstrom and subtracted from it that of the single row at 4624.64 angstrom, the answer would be -1.3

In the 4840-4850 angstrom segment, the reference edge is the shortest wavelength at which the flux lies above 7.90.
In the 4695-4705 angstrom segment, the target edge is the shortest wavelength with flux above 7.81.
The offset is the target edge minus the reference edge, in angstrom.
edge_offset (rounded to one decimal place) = -146.0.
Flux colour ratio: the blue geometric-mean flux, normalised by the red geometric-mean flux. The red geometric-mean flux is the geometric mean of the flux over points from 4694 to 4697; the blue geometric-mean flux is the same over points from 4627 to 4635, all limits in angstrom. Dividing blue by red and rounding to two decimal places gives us 1.13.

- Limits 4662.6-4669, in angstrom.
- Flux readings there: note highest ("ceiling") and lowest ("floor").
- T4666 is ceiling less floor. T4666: 1.03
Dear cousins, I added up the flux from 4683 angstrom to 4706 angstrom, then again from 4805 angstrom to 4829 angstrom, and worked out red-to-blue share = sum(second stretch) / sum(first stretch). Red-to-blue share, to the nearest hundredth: 1.12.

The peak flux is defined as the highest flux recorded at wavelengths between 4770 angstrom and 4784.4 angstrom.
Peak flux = 9.12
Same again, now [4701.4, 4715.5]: 8.16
